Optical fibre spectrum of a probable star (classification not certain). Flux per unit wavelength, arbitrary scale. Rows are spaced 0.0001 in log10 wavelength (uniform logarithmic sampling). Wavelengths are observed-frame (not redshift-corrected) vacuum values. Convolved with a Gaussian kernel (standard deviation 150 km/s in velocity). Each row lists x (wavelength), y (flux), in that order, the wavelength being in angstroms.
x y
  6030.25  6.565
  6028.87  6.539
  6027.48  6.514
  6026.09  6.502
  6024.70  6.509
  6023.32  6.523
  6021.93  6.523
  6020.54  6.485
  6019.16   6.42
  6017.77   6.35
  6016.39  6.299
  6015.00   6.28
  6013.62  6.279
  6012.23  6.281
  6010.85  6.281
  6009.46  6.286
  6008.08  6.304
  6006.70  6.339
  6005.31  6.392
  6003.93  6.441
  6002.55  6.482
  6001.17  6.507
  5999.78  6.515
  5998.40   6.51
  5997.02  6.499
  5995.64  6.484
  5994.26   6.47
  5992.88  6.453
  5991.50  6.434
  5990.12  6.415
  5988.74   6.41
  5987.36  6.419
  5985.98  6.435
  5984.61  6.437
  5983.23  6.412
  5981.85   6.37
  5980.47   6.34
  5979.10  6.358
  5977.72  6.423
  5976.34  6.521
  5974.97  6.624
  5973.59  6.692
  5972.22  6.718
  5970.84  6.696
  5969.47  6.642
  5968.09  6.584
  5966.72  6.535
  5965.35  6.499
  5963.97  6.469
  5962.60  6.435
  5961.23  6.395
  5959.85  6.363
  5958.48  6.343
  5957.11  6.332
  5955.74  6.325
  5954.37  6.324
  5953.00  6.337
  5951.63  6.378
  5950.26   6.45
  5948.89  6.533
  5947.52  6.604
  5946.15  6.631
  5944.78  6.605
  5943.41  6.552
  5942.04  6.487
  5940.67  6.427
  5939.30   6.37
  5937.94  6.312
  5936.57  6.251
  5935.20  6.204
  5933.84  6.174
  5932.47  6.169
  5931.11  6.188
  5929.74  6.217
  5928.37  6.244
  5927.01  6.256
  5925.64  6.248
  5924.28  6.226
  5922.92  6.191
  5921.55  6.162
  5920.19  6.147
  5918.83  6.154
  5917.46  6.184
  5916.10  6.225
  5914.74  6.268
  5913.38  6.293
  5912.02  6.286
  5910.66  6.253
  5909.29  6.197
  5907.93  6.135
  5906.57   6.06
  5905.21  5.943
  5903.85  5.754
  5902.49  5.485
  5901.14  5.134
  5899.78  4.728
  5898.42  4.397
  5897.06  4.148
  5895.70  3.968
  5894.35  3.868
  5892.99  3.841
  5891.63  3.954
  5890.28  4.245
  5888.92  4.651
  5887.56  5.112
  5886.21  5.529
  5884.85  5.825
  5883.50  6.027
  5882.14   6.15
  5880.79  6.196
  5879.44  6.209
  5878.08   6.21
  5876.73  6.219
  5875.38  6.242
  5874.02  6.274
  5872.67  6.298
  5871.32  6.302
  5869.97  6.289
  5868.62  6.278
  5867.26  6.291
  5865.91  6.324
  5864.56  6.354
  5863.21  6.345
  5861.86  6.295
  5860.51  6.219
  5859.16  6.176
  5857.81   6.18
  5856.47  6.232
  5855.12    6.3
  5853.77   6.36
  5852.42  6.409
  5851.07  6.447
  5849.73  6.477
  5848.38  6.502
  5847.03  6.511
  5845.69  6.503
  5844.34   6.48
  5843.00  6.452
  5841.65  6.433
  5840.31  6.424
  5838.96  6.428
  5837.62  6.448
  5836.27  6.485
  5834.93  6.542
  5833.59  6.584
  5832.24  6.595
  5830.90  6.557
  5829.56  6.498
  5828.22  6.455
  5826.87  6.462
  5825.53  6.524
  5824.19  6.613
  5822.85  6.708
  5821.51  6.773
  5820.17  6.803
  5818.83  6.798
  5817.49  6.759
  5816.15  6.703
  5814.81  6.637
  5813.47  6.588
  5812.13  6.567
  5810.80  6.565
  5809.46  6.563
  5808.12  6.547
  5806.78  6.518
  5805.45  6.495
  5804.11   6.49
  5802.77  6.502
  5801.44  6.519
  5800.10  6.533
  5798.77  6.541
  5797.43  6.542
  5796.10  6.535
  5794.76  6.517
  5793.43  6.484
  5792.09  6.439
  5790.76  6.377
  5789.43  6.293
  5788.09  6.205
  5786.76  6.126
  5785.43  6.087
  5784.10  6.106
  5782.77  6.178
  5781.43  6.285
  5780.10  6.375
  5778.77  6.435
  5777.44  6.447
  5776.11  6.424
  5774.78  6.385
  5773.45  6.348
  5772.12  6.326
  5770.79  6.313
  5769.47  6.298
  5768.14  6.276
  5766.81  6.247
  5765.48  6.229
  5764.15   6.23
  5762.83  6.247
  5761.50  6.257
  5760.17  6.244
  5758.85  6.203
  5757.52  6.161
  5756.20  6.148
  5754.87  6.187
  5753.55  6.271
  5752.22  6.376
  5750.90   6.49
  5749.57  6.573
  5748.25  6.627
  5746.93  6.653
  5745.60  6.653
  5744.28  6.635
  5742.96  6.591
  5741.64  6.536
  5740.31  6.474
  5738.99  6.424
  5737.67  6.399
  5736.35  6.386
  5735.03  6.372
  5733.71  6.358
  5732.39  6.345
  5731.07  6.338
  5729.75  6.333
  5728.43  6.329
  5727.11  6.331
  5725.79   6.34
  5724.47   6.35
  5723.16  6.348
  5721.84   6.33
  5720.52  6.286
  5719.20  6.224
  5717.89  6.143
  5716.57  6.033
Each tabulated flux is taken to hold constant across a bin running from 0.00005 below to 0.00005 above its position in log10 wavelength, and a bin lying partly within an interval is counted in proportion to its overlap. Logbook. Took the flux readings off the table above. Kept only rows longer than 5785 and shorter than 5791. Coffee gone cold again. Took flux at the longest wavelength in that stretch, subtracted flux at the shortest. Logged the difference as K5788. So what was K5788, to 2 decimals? 0.29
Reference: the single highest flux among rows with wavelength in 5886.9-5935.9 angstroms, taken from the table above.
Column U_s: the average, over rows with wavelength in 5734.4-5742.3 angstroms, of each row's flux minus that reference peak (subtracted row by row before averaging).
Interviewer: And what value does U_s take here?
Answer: 0.14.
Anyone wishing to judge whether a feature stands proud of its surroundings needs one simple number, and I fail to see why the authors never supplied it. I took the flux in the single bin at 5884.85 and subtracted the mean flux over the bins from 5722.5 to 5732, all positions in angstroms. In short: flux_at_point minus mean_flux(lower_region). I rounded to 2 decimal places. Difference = -0.51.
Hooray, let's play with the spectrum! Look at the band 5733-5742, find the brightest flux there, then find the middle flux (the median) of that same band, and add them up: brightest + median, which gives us 12.9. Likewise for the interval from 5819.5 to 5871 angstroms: 13.3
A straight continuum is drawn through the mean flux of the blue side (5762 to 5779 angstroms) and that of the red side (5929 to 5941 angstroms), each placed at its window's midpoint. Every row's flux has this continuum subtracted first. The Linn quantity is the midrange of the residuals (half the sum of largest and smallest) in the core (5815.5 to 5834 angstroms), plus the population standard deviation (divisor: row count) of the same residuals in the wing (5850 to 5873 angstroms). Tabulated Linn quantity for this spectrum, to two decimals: 0.40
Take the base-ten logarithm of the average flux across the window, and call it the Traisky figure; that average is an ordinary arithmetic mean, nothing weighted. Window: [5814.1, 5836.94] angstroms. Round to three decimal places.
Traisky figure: 0.821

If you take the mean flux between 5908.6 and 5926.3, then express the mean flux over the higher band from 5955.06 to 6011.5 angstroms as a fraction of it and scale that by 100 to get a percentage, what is 104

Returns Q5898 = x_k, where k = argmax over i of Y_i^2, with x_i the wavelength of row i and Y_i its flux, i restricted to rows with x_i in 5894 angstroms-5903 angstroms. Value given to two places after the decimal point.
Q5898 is 5902.49 angstroms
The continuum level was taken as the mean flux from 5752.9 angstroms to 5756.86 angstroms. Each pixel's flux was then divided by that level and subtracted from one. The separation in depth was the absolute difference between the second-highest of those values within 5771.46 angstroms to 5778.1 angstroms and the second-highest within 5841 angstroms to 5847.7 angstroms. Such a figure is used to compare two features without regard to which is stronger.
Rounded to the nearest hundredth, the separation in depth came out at 0.02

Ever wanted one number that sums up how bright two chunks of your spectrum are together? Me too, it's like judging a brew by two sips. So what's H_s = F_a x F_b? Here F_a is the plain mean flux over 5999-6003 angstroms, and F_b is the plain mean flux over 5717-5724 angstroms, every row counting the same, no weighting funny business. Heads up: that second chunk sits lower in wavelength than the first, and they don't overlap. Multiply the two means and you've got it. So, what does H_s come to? 40.7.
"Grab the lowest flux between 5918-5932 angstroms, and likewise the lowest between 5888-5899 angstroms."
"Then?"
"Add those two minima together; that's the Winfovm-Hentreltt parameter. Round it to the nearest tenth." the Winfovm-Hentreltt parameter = 10.0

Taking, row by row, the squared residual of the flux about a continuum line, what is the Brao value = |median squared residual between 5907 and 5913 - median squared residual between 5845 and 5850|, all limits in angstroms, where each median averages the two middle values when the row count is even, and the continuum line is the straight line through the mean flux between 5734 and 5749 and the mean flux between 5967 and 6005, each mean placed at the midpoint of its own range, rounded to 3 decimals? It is 0.077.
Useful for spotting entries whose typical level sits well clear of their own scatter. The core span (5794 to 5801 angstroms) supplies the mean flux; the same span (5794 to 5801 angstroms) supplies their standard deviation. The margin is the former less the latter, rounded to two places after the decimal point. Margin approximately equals 6.52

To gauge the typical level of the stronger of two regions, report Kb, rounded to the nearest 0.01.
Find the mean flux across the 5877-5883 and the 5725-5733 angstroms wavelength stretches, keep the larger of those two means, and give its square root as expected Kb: 2.52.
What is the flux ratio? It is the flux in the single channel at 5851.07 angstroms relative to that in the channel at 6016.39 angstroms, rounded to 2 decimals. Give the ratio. 1.02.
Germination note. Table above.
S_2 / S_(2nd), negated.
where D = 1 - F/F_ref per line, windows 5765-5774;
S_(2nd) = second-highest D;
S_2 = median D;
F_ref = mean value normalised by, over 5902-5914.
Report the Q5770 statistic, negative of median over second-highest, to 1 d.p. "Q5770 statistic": -1.3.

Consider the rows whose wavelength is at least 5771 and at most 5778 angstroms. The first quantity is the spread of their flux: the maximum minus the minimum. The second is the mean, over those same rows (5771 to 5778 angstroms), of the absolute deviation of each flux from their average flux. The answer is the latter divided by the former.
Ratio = 0.327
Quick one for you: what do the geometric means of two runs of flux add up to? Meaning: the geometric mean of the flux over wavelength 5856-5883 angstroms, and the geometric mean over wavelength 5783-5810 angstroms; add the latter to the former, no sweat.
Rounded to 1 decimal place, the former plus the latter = 12.7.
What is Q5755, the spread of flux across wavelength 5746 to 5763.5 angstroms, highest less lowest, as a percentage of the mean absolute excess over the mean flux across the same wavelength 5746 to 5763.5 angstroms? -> 324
